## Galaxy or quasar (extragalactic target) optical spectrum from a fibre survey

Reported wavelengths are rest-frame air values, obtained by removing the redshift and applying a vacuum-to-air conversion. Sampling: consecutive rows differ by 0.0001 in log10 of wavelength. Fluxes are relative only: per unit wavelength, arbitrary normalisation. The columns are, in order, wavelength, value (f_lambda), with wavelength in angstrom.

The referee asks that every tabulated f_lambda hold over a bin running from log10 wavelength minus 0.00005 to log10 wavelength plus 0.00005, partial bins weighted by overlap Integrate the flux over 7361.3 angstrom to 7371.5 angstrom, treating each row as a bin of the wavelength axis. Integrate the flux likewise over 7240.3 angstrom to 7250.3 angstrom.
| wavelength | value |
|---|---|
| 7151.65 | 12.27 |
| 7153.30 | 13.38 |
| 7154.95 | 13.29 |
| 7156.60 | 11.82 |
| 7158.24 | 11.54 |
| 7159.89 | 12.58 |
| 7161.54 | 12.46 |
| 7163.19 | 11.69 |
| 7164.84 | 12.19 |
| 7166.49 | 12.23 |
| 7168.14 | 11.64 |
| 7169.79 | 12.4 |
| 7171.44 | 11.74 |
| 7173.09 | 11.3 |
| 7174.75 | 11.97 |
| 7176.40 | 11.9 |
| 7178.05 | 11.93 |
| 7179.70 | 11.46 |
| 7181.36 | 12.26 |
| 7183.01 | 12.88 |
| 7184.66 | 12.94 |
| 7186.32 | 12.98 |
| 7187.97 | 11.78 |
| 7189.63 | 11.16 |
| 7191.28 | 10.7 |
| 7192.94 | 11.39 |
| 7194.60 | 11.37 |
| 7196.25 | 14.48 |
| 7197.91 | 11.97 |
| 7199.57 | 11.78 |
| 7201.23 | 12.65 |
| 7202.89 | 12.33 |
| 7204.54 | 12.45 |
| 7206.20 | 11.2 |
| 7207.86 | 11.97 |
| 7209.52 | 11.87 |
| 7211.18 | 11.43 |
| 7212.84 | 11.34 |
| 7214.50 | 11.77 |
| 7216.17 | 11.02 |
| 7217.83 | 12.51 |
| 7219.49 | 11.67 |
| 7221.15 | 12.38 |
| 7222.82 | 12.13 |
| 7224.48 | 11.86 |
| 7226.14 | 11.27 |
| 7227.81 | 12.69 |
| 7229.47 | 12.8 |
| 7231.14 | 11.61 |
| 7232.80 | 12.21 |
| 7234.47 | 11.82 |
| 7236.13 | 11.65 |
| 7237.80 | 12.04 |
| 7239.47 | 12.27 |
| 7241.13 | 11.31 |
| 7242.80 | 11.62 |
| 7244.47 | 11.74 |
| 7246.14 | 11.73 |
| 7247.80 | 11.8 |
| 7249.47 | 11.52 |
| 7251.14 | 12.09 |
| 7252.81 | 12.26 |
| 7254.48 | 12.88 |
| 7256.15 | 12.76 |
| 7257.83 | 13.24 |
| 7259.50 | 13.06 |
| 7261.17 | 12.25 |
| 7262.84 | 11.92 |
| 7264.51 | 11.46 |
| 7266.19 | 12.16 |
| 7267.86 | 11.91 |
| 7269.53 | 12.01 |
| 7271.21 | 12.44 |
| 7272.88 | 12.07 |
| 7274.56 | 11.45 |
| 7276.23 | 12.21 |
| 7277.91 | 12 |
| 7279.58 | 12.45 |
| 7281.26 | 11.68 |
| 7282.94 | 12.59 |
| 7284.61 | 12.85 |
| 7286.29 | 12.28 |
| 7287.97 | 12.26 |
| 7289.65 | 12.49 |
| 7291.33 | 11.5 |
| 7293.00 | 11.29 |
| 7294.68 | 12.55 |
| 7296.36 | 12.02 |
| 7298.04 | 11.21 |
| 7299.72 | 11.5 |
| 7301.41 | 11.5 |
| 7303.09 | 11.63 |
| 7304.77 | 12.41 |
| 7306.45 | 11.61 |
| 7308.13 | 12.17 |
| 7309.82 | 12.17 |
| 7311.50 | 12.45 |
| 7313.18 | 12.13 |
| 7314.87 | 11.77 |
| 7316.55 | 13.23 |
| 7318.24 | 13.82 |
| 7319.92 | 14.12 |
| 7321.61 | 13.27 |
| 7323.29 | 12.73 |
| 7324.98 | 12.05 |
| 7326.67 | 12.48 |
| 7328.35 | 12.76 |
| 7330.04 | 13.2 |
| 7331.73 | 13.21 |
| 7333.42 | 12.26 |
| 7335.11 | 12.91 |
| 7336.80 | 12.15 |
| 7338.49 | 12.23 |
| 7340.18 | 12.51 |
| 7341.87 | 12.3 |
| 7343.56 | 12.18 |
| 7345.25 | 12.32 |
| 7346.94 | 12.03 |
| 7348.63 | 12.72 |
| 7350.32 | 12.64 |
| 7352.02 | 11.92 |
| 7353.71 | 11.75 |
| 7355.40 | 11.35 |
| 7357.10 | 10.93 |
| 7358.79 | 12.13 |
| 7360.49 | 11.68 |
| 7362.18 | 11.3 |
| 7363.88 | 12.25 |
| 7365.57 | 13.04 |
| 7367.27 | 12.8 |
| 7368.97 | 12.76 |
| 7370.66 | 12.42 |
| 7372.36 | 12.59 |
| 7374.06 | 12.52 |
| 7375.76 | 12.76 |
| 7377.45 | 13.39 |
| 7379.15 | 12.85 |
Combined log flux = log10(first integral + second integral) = 2.39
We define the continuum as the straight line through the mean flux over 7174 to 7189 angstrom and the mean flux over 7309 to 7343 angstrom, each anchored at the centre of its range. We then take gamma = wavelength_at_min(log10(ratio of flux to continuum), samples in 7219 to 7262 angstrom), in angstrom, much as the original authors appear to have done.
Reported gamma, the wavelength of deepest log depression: 7241.13 angstrom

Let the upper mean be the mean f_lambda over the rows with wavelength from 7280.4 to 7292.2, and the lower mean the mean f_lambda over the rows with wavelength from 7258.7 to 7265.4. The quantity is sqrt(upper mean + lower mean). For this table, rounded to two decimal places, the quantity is 4.94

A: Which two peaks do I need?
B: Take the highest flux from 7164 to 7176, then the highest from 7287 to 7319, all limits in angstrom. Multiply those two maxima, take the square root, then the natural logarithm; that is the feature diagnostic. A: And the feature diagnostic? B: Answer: 2.57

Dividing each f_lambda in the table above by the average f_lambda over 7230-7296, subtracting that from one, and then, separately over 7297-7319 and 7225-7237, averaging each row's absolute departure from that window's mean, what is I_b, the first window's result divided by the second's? 1.13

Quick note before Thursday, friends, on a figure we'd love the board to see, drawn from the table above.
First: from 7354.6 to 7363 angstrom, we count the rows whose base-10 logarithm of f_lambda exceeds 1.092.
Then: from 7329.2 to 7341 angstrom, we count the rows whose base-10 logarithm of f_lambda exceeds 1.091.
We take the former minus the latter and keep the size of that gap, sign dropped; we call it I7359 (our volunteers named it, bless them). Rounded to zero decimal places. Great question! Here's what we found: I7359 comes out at 4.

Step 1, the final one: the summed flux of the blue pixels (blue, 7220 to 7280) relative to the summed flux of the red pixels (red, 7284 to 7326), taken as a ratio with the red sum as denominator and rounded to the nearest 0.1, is 1.4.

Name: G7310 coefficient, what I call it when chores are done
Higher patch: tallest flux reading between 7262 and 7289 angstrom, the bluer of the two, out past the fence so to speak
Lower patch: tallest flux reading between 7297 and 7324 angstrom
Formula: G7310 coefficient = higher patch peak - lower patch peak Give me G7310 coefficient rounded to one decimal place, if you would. -1.3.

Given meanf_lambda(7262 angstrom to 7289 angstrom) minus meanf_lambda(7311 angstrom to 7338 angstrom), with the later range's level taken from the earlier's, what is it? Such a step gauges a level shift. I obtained -0.67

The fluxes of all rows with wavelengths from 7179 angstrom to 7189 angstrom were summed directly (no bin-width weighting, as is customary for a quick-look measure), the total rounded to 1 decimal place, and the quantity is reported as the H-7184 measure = 74.3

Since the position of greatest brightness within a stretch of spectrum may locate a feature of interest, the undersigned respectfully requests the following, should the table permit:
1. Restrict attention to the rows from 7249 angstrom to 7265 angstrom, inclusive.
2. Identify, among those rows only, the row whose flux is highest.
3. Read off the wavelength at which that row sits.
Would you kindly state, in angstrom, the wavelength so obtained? 7257.83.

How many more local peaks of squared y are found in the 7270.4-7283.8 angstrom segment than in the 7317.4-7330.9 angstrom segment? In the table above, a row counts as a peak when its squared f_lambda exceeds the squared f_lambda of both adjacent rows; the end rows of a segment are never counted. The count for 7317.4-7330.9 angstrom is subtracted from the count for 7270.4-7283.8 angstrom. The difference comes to 1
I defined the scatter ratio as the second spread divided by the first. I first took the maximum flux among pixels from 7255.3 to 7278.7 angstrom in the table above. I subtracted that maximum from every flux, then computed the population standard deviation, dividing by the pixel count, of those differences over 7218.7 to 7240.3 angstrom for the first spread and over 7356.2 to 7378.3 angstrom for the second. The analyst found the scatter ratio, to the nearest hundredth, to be 1.57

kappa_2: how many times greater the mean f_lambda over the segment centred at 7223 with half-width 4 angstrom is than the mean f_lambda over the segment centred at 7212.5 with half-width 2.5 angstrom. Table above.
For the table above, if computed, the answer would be 1.03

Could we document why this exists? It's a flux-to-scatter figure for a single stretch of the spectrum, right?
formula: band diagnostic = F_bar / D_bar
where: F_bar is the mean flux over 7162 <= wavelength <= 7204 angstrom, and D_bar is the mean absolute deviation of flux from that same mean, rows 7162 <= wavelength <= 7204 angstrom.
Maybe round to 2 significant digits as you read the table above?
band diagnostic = 22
